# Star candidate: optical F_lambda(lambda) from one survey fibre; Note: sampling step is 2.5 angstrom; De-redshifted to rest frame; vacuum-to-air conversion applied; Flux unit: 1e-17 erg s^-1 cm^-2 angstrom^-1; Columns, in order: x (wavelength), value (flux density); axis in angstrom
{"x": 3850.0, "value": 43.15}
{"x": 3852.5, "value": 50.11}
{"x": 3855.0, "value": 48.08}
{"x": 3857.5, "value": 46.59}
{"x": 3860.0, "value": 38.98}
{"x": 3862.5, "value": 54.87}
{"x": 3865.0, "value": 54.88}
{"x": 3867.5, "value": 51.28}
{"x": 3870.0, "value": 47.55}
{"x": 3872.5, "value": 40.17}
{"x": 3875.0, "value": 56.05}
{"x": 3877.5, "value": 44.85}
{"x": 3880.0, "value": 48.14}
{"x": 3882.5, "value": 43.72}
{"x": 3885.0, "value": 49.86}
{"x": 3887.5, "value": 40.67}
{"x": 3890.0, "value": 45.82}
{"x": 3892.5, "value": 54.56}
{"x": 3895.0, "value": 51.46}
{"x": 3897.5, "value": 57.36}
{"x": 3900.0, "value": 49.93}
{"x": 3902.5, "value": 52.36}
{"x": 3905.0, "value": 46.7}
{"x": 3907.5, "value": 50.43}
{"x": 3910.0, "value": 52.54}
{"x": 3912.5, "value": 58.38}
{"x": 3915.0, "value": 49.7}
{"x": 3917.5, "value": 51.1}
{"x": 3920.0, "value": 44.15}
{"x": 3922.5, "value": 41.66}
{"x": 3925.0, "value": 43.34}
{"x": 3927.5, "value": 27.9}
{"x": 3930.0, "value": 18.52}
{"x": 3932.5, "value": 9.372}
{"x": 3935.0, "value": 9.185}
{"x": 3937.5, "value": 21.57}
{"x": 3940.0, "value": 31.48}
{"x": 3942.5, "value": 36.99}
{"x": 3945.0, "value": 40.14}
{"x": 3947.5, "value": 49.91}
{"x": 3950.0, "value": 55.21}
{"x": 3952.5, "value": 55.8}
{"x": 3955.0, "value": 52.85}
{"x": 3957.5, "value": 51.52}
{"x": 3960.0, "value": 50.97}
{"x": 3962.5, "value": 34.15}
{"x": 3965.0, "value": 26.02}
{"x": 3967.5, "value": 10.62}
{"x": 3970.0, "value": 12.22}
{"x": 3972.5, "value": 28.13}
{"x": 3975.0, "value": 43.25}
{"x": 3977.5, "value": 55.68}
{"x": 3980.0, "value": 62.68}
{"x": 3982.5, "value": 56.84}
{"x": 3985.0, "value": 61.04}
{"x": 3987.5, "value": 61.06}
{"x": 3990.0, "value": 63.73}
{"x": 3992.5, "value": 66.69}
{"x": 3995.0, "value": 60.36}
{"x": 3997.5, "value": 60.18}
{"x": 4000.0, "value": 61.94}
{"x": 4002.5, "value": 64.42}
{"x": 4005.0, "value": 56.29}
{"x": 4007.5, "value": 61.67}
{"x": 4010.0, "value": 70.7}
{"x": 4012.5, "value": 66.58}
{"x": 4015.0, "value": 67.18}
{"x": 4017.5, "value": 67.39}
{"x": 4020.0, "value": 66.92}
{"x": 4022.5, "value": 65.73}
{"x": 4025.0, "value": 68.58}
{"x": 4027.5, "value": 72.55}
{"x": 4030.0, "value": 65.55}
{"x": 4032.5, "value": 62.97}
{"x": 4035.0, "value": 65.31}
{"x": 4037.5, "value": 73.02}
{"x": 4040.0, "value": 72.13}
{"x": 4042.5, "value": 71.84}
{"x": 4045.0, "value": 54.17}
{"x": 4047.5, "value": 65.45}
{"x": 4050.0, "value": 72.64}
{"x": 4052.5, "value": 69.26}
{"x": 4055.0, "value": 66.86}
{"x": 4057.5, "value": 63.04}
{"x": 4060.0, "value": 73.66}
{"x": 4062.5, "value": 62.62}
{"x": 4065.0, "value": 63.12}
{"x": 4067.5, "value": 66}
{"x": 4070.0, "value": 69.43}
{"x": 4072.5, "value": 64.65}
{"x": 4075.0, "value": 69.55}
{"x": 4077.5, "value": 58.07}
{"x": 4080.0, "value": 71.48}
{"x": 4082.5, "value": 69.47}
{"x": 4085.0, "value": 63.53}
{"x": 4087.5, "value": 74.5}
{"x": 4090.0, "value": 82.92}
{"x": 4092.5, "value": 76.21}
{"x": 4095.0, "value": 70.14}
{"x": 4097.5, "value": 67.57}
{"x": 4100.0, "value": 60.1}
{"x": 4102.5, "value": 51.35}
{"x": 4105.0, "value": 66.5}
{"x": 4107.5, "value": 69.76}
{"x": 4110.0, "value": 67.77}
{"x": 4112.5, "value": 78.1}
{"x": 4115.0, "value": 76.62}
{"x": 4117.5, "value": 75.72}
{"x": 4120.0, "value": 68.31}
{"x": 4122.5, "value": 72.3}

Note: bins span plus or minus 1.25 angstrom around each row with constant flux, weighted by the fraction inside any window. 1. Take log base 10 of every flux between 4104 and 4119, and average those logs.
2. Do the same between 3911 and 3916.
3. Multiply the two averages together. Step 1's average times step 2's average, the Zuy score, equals 3.22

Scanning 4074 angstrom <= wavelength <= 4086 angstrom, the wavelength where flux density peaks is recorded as 4080.0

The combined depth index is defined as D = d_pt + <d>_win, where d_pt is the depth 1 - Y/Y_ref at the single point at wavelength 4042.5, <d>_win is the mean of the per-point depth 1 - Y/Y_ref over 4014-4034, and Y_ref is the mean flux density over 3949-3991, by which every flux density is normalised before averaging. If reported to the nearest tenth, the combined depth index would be -1.0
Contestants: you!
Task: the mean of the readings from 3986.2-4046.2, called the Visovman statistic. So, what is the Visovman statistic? 65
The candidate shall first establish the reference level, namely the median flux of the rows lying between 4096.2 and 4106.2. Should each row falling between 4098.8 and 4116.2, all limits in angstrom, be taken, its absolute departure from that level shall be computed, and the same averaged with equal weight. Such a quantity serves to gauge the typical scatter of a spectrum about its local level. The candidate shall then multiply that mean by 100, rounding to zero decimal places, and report 820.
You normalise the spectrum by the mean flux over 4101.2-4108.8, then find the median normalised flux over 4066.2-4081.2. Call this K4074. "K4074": 1.08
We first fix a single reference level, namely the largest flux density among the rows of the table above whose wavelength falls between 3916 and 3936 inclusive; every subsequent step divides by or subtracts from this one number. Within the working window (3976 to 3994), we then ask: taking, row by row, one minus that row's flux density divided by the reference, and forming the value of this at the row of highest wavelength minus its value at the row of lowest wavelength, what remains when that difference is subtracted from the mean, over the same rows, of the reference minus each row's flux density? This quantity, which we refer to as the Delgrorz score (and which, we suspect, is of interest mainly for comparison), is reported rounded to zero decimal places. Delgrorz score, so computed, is -10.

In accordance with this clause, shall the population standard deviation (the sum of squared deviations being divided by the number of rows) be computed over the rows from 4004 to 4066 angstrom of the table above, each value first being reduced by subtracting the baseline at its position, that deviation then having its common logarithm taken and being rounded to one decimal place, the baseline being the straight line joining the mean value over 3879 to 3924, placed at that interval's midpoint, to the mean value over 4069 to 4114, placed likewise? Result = 0.7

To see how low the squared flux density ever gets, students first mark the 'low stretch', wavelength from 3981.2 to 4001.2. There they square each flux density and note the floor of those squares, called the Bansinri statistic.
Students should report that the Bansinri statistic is 3231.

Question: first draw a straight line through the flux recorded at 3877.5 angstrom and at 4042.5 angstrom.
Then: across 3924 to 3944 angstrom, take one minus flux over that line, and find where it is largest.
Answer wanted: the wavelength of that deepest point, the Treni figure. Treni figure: 3935.0 angstrom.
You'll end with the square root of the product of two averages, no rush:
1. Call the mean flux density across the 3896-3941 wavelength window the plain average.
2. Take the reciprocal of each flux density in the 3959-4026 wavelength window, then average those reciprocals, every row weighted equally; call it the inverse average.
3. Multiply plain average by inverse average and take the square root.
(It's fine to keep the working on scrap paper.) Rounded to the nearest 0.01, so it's 0.97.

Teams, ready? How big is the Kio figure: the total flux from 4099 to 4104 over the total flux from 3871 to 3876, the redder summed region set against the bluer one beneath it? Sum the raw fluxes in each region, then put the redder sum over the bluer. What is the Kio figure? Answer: 1.16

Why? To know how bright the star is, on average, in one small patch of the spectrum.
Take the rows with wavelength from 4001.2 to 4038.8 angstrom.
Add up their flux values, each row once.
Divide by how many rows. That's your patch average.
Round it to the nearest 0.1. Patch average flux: 66.3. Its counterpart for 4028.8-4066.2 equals 66.8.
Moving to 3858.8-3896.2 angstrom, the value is 48.2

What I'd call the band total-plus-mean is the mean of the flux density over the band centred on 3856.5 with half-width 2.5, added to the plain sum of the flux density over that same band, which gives 142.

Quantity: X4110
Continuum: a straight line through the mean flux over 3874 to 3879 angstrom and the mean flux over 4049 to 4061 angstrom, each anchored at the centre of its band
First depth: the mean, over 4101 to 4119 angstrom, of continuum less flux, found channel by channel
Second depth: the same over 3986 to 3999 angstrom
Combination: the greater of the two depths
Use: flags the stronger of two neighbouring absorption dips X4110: 5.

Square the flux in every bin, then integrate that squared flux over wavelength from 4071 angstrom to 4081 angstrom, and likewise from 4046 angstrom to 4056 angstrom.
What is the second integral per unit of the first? 1.1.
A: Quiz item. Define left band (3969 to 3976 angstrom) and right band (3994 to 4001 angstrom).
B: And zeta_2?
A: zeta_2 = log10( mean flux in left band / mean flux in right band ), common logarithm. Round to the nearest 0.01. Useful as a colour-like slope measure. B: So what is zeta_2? -0.34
